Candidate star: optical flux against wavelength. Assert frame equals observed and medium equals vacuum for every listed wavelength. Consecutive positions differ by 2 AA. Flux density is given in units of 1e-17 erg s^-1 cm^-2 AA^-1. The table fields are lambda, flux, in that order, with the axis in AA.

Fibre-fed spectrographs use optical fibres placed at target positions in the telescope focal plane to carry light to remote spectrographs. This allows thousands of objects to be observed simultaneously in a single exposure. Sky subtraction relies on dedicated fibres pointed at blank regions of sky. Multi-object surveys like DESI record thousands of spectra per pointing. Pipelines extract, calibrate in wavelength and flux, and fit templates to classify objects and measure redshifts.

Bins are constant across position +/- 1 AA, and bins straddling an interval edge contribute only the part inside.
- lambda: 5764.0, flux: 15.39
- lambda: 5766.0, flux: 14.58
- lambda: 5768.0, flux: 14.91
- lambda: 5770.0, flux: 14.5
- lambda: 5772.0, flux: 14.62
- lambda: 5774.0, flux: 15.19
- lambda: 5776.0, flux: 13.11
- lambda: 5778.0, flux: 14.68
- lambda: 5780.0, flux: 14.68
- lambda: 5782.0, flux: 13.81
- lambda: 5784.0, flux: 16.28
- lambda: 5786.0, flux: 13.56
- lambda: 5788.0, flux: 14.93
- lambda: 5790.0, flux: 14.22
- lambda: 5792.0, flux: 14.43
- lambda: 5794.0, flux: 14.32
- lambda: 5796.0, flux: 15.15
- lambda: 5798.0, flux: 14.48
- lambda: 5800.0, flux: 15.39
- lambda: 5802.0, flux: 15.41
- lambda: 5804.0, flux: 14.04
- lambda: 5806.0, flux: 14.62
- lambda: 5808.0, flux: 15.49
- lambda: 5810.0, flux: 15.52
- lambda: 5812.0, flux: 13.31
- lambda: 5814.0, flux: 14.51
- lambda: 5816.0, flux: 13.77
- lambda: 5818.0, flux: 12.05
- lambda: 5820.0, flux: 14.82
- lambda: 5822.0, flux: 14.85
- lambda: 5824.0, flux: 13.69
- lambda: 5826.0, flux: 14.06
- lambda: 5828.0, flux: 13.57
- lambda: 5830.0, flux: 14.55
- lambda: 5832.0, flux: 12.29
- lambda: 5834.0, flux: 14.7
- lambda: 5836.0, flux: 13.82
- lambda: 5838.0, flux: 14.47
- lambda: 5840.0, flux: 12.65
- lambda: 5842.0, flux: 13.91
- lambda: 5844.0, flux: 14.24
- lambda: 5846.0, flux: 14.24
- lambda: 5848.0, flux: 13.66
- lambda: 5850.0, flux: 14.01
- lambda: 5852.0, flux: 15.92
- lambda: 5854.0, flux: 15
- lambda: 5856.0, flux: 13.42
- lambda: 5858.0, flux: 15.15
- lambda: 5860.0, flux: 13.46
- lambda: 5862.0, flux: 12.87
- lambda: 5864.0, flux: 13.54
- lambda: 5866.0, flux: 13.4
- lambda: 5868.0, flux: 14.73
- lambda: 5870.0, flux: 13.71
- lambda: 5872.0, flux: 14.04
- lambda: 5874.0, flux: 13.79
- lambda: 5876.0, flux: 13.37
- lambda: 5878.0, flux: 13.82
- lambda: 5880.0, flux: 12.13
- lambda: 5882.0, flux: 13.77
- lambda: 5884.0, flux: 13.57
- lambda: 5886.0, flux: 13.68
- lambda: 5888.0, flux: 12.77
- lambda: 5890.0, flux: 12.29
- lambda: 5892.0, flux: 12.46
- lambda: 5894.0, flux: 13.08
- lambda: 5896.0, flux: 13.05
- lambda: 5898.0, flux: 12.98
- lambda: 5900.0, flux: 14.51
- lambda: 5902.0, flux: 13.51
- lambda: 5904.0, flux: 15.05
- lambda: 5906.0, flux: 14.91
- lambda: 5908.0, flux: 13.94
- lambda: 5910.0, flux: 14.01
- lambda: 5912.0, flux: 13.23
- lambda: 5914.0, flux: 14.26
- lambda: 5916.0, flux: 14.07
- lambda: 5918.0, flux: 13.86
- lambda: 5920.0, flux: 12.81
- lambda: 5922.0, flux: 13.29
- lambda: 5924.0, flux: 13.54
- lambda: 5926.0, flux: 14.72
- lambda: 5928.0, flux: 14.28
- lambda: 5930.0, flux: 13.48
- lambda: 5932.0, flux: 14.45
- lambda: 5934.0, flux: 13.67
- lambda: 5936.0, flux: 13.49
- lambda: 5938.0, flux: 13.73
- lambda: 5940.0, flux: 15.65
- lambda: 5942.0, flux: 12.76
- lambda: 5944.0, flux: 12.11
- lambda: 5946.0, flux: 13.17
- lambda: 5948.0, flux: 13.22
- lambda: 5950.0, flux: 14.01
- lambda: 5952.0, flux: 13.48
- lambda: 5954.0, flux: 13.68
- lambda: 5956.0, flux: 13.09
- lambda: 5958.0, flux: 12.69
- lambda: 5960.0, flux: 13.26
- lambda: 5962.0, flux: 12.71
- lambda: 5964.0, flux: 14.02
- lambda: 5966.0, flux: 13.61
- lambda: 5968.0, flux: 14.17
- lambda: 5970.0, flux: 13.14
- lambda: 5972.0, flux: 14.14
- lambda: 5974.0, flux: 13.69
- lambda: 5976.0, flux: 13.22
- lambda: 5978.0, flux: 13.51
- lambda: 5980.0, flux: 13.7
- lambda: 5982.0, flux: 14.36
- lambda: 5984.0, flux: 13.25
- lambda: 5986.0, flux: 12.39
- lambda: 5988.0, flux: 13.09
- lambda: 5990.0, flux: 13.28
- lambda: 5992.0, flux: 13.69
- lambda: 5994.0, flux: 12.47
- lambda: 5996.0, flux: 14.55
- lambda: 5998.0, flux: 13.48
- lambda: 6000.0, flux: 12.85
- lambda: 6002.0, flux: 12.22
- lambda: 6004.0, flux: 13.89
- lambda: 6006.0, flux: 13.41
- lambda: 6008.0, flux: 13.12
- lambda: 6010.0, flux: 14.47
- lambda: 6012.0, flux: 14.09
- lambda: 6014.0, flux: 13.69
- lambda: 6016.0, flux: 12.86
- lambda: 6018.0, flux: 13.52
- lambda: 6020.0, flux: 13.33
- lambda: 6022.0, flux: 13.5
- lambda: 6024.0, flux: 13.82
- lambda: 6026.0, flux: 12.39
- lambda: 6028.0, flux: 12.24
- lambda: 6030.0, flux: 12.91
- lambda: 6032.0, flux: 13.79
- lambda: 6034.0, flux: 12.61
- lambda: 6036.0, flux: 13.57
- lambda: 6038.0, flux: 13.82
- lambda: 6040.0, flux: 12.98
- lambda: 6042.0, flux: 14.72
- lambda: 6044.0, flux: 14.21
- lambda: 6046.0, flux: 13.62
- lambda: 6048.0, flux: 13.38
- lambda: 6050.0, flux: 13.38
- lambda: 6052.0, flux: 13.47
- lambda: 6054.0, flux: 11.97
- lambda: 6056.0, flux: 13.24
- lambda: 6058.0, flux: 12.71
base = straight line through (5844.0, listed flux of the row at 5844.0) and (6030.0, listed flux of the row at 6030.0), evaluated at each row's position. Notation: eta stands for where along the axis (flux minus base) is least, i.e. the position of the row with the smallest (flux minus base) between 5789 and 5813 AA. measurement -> 5812.0 AA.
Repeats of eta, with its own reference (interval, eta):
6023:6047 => 6028.0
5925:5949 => 5944.0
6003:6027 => 6026.0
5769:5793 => 5776.0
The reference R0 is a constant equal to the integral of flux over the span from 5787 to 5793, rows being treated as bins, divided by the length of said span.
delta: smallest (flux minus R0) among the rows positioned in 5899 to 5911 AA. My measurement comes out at -1.0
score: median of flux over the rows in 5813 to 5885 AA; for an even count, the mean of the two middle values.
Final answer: 13.8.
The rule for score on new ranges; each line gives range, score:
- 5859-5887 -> 13.6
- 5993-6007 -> 13.4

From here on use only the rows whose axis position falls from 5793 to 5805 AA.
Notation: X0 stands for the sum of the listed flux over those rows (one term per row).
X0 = 89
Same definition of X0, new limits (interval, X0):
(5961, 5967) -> 40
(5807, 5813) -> 44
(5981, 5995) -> 93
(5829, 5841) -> 82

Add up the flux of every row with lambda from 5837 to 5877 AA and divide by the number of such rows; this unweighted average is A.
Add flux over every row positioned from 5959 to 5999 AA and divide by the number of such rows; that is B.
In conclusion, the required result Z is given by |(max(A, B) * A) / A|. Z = 14.0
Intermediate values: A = 14.0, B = 13.5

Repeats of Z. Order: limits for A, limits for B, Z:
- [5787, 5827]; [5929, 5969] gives 14.5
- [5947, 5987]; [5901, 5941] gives 14.0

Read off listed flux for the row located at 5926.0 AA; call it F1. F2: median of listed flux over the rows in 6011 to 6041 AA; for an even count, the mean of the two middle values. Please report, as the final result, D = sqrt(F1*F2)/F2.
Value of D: 1.044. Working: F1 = 14.72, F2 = 13.5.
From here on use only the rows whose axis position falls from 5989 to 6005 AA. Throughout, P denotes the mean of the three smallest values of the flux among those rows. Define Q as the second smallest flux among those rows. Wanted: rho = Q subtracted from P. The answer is 0.04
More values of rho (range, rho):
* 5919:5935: -0.10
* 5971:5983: -0.04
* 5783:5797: -0.19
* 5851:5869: -0.17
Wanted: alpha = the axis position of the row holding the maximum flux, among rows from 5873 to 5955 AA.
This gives 5940.0 AA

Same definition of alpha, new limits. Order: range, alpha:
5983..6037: 5996.0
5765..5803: 5784.0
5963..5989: 5982.0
